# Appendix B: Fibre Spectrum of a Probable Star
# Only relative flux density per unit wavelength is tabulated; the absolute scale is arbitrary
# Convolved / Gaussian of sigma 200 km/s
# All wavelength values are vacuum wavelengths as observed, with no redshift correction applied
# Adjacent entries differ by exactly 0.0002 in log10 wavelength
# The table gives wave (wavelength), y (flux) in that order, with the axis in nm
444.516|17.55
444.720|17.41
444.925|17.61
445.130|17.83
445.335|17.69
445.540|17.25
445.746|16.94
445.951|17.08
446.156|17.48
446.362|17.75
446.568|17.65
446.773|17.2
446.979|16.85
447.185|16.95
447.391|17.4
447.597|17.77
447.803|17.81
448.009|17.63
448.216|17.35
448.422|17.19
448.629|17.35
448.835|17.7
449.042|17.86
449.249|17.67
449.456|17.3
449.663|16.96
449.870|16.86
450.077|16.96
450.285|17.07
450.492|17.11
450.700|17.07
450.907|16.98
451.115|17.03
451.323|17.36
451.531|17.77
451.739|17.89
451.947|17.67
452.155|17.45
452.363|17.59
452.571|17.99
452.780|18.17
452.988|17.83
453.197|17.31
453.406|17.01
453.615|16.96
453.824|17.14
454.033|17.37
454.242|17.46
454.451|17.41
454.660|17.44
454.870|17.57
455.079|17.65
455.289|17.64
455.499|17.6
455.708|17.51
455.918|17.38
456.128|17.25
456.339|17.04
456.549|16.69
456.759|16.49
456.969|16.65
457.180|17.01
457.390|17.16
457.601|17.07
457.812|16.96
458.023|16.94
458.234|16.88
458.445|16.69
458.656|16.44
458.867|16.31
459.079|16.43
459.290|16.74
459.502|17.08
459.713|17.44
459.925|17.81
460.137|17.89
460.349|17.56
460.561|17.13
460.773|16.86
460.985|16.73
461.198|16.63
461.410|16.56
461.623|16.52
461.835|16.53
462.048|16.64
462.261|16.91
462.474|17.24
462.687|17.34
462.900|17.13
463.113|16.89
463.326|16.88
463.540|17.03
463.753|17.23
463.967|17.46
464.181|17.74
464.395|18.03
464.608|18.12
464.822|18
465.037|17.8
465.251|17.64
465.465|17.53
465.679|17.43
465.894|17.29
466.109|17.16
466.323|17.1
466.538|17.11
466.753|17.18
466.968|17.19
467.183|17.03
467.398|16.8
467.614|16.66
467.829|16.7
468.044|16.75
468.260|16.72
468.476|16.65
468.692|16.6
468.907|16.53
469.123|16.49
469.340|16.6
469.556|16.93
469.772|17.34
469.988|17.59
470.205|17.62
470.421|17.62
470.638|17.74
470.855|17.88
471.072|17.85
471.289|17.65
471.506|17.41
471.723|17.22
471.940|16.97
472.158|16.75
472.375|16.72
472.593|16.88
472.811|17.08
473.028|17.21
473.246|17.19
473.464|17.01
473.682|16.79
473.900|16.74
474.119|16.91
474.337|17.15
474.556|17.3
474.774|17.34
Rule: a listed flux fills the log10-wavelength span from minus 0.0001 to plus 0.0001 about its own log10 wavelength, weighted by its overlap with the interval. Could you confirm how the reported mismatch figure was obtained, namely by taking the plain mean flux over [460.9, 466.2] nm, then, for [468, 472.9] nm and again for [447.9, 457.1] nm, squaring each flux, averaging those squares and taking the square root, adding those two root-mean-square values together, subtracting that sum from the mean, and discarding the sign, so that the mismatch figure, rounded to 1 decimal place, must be 17.3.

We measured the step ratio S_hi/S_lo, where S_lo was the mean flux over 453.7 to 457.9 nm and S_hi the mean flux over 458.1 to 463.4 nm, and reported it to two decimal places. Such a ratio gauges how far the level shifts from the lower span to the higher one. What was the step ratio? 0.98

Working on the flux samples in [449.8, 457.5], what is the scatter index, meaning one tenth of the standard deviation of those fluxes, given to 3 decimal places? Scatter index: 0.038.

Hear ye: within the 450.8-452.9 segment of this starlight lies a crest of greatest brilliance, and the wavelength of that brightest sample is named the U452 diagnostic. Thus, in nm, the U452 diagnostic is 452.780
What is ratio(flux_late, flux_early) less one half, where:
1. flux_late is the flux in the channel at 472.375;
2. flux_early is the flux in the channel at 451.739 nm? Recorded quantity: 0.435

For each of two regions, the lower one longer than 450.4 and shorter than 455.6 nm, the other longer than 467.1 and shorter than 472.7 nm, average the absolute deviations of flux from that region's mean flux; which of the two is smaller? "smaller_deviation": 0.27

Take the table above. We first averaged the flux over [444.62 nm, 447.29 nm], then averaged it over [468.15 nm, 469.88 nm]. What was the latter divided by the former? 0.964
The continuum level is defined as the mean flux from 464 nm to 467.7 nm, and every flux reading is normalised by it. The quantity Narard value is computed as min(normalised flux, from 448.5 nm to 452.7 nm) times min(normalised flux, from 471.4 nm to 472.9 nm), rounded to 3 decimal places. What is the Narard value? 0.931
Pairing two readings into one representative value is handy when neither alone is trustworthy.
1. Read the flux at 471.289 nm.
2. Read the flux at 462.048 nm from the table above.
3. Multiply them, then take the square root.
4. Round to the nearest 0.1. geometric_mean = 17.1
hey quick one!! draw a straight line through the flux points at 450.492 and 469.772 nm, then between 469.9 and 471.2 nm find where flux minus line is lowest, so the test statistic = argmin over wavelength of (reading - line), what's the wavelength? 469.988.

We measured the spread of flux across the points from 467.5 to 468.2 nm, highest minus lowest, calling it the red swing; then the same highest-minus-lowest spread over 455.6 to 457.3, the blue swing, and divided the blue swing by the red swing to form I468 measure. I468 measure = 11.3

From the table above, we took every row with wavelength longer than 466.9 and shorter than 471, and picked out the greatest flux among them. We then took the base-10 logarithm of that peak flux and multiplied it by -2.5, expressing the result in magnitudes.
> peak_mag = -3.131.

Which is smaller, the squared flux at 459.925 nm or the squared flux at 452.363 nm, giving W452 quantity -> 309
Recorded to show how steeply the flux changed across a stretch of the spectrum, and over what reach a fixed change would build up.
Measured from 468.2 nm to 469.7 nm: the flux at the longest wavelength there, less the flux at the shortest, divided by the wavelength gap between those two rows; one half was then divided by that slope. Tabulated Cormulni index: 3.1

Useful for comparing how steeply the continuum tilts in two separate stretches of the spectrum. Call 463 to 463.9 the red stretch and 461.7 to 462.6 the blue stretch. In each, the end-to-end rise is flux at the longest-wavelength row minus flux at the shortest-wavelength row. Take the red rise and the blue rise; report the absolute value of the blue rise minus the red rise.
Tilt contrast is 0.37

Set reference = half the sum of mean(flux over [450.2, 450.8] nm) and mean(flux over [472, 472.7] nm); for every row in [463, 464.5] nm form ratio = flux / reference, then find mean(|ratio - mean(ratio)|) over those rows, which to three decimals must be 0.021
